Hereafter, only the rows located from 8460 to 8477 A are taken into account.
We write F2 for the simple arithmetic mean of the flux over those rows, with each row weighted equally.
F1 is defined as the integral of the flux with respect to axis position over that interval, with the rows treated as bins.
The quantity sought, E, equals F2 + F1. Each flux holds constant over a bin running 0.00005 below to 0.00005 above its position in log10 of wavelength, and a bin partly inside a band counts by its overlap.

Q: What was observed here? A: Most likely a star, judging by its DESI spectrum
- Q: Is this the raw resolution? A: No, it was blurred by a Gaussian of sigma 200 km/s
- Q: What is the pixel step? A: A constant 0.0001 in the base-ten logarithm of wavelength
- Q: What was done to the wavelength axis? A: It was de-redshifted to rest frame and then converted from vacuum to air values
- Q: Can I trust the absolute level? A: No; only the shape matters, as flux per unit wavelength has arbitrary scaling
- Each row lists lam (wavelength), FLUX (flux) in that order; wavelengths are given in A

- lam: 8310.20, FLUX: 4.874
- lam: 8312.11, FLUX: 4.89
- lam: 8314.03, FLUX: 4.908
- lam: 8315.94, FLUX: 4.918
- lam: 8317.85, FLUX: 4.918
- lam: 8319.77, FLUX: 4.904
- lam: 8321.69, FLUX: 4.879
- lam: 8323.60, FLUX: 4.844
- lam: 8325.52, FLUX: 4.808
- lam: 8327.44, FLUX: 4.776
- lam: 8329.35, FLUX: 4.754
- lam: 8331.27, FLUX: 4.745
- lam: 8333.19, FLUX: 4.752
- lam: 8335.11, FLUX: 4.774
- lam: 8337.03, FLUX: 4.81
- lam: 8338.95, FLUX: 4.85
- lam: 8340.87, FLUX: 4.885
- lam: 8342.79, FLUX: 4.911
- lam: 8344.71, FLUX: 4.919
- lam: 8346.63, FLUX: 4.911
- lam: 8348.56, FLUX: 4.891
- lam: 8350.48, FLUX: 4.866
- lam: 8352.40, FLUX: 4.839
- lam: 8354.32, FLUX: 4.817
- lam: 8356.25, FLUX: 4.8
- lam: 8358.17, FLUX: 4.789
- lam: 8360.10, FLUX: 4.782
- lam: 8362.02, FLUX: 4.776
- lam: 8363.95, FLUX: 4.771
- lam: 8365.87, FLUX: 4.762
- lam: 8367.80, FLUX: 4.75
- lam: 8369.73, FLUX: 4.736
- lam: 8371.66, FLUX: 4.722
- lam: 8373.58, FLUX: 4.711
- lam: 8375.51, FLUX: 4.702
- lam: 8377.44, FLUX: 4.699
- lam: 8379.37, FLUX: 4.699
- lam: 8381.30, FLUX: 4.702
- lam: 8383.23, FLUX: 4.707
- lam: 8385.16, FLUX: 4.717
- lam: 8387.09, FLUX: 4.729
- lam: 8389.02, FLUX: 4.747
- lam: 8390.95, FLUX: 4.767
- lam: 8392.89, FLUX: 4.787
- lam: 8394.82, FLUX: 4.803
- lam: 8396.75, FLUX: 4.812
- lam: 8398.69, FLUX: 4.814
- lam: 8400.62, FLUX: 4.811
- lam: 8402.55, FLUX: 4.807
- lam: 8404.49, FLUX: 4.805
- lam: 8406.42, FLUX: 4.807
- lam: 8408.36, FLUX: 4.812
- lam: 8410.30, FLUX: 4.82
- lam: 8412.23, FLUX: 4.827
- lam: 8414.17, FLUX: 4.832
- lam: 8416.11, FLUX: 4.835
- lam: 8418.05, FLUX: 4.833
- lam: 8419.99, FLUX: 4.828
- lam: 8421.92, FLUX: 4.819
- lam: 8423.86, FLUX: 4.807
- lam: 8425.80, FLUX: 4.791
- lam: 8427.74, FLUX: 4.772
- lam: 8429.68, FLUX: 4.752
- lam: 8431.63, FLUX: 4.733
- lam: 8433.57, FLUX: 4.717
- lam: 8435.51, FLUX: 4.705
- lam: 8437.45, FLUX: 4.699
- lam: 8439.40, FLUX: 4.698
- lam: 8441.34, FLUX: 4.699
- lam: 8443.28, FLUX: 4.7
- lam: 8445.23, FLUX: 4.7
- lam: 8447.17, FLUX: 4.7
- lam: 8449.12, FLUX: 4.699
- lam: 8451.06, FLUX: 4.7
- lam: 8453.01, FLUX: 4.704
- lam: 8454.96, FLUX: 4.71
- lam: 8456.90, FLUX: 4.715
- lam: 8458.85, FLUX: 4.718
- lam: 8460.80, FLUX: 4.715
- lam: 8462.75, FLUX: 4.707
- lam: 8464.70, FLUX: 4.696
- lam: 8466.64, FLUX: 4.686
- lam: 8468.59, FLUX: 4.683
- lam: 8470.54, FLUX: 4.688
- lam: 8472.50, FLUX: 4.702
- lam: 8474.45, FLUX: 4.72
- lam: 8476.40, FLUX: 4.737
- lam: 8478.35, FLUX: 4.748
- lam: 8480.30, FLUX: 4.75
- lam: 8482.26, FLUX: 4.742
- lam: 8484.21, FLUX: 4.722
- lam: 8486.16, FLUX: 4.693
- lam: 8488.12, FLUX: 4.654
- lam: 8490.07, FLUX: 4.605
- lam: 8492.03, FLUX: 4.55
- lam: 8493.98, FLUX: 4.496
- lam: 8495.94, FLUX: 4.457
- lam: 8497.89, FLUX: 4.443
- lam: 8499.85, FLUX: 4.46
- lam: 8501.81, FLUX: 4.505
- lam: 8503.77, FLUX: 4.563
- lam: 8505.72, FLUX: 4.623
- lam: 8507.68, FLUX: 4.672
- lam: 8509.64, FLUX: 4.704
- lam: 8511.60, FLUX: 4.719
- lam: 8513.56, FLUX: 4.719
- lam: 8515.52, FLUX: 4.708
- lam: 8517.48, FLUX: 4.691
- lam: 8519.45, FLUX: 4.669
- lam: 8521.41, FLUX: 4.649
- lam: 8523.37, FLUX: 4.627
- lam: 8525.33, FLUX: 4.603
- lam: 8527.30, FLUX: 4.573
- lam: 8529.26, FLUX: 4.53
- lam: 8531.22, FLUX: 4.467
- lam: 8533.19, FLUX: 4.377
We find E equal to 84.7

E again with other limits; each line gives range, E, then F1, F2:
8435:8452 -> 84.6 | 79.9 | 4.70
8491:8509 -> 86.1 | 81.6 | 4.53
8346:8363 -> 86.9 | 82.1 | 4.83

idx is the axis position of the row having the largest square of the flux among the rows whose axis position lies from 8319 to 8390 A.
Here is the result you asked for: 8344.71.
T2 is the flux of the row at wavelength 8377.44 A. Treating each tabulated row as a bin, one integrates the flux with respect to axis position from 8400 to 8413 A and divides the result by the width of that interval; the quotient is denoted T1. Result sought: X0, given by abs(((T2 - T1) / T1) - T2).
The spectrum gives 4.72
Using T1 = 4.81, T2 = 4.699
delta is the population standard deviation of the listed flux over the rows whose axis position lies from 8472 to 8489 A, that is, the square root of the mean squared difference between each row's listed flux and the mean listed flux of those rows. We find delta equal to 0.030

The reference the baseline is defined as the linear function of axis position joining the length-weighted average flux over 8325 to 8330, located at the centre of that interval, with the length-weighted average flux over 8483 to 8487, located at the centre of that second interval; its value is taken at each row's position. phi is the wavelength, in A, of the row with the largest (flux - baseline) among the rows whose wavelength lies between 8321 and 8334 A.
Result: 8321.69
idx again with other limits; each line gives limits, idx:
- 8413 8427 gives 8416.11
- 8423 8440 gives 8423.86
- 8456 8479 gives 8478.35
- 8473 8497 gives 8480.30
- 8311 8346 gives 8344.71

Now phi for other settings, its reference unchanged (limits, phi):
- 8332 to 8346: 8344.71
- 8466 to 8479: 8478.35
